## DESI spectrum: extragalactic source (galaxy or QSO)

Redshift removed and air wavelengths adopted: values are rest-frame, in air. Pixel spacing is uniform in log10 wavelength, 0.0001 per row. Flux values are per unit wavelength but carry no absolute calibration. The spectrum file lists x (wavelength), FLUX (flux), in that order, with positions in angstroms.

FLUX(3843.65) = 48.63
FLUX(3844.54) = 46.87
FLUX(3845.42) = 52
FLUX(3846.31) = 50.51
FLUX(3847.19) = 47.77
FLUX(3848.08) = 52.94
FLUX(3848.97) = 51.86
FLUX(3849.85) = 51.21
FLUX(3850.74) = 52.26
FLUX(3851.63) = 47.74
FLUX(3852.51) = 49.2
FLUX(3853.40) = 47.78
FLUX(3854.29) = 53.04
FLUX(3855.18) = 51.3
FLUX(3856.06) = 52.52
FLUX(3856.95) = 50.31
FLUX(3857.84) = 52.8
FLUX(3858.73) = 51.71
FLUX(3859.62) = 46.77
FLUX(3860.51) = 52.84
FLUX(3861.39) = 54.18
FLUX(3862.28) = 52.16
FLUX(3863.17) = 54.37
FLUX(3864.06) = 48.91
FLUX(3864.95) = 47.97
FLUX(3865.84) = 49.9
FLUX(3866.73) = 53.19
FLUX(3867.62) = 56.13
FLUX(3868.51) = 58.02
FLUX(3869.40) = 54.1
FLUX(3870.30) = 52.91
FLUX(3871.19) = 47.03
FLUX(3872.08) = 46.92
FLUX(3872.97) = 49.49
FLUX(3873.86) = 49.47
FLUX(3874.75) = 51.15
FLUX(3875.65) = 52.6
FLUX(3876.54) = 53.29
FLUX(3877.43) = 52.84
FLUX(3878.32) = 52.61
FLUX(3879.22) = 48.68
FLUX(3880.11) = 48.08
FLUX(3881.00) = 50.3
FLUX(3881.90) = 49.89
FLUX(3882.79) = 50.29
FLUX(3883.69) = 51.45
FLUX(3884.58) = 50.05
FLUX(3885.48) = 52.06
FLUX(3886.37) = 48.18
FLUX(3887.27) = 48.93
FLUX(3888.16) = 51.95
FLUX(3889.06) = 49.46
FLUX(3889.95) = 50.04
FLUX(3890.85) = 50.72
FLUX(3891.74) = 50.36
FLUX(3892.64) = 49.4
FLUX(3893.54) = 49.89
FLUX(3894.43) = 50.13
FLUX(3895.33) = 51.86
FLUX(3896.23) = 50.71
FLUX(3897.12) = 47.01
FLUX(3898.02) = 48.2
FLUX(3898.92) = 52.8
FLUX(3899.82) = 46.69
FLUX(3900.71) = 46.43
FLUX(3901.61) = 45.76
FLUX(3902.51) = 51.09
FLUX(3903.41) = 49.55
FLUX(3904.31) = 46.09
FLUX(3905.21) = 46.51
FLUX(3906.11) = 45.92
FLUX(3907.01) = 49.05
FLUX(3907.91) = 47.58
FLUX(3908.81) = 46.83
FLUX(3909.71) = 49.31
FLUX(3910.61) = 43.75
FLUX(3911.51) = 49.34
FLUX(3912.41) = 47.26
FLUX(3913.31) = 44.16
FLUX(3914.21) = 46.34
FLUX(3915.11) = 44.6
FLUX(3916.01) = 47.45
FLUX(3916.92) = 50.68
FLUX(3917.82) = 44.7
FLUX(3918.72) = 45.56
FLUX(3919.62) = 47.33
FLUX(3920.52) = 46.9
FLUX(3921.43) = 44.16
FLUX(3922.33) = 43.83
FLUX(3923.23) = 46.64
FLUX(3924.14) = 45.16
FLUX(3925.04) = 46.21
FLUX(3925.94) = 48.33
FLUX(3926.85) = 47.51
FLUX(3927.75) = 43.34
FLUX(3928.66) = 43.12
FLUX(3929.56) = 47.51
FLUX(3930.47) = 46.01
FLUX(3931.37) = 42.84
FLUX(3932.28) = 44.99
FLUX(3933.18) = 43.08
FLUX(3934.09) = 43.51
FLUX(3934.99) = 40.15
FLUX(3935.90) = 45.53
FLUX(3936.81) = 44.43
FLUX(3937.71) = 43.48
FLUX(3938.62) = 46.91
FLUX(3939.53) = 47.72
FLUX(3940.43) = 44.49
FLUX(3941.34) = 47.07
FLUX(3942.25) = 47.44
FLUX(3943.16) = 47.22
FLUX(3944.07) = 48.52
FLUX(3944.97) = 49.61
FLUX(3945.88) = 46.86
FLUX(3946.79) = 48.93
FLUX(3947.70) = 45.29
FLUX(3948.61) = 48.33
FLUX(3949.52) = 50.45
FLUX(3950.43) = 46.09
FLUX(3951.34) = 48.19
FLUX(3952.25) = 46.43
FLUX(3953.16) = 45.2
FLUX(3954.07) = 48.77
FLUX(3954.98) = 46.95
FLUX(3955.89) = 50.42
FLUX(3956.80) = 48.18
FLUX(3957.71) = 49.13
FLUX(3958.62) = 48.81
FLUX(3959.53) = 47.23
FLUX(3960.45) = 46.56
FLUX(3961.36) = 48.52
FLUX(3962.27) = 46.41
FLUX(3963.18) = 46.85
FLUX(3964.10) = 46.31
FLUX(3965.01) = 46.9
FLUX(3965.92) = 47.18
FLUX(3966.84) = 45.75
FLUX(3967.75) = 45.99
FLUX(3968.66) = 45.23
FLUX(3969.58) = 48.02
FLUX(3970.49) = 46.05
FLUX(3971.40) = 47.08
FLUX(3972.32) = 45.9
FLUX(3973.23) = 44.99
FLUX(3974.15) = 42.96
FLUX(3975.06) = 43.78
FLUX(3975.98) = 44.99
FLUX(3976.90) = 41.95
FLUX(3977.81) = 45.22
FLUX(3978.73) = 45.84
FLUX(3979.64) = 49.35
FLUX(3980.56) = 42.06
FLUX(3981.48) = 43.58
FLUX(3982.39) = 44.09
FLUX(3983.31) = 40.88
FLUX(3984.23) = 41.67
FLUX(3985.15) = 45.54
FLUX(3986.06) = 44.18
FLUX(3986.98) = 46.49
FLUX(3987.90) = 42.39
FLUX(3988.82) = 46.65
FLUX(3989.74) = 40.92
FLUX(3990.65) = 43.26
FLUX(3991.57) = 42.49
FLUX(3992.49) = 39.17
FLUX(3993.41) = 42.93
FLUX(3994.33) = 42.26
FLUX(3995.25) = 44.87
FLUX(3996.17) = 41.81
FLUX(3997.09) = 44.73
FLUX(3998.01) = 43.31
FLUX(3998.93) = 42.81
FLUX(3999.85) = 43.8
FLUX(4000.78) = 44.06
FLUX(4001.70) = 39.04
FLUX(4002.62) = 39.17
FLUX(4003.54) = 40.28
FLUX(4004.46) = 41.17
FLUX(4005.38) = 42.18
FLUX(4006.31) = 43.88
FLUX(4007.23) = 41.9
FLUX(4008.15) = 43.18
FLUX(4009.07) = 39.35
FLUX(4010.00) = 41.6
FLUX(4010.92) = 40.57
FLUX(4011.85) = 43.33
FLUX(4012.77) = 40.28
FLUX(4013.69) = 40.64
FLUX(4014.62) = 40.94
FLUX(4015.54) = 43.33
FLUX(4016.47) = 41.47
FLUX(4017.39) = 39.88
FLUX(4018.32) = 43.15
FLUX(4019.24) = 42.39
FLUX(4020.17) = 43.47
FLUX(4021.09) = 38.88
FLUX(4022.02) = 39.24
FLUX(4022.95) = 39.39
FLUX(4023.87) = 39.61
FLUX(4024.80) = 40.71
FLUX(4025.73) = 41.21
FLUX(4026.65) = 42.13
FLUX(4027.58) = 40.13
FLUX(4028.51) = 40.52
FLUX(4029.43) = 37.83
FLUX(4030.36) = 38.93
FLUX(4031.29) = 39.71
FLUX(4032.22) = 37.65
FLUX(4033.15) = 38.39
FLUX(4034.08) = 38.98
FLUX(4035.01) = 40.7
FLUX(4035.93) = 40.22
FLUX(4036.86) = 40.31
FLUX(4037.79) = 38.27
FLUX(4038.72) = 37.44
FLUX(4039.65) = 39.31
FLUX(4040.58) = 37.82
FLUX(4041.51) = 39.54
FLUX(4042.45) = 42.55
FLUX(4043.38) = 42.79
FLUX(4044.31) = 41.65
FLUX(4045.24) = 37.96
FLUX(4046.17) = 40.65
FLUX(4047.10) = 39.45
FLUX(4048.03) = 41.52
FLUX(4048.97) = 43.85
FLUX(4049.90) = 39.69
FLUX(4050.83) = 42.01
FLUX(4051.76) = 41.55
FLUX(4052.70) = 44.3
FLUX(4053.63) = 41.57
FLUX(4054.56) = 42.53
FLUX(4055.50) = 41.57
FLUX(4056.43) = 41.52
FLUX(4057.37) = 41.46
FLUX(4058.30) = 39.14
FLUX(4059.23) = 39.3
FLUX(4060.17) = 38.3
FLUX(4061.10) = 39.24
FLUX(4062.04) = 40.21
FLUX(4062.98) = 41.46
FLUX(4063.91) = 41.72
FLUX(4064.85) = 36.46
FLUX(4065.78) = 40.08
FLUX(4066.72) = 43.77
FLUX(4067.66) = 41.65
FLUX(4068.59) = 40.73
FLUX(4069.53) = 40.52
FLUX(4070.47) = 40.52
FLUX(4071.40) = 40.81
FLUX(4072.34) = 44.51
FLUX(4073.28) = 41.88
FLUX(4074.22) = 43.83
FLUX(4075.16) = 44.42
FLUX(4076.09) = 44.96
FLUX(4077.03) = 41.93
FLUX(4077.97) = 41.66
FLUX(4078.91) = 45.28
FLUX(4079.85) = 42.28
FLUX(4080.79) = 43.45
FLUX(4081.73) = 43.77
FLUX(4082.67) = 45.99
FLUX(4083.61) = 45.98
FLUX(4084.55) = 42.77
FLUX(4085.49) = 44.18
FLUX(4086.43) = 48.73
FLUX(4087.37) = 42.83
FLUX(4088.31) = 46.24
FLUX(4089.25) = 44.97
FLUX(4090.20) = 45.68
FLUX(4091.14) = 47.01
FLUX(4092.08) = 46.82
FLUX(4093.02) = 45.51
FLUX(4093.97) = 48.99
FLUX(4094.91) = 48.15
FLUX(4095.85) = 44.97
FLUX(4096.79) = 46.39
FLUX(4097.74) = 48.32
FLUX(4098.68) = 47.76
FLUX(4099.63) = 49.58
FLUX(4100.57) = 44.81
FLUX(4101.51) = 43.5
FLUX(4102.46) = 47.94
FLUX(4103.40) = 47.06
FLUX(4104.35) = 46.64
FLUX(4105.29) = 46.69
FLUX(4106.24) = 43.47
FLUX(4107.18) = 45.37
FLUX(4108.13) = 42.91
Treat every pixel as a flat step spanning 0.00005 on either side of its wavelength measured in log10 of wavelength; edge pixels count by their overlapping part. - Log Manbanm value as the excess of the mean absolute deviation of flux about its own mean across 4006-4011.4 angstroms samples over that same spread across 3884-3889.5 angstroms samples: 0.0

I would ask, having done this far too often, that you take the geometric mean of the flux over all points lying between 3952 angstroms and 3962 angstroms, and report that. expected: 48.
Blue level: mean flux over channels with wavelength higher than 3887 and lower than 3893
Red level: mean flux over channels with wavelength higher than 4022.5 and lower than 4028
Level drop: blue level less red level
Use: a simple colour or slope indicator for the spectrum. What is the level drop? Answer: 10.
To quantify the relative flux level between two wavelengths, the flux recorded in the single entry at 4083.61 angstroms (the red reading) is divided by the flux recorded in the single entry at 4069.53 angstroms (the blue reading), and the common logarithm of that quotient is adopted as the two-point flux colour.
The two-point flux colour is 0.05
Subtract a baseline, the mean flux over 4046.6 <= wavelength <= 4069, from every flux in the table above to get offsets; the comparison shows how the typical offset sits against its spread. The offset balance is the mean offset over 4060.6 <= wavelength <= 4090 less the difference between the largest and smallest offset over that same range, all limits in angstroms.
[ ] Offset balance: -10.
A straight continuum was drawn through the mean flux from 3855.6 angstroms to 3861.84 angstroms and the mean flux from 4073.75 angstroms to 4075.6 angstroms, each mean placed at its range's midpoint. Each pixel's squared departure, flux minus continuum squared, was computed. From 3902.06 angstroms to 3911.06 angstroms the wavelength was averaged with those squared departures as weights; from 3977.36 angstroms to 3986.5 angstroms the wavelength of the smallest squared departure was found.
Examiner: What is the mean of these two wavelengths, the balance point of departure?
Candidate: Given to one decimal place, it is 3943.2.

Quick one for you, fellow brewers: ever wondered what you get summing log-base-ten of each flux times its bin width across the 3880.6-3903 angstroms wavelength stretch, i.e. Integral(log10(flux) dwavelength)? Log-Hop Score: 38.0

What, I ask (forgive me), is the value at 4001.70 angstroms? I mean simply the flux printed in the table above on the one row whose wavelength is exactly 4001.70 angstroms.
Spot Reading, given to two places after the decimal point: 39.04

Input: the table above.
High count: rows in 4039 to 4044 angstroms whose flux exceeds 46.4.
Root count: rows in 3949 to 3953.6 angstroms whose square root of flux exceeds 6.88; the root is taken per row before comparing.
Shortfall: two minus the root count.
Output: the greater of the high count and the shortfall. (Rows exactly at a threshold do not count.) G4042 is 0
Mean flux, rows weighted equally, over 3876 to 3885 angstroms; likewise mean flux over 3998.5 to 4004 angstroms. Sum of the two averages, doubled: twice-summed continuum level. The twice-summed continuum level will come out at 185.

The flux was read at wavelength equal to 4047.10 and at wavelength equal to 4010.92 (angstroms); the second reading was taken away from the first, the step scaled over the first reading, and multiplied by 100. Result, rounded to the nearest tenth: -2.8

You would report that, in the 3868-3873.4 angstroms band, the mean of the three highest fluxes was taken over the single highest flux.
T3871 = 0.948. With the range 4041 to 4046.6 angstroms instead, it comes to 0.989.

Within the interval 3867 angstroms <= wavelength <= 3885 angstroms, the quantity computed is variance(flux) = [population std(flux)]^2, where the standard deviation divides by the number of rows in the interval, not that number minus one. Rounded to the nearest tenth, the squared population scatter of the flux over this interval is 7.8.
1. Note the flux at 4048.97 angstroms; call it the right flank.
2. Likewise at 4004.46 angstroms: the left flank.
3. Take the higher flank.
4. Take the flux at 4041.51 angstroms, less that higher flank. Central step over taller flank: -4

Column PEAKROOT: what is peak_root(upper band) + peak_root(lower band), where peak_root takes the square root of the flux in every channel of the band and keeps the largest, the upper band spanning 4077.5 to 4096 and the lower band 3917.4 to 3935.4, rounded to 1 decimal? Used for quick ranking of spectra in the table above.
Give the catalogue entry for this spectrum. 14.0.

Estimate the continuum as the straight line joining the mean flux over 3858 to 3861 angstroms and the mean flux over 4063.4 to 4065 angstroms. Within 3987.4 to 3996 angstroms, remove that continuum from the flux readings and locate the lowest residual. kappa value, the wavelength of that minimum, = 3992.49 angstroms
